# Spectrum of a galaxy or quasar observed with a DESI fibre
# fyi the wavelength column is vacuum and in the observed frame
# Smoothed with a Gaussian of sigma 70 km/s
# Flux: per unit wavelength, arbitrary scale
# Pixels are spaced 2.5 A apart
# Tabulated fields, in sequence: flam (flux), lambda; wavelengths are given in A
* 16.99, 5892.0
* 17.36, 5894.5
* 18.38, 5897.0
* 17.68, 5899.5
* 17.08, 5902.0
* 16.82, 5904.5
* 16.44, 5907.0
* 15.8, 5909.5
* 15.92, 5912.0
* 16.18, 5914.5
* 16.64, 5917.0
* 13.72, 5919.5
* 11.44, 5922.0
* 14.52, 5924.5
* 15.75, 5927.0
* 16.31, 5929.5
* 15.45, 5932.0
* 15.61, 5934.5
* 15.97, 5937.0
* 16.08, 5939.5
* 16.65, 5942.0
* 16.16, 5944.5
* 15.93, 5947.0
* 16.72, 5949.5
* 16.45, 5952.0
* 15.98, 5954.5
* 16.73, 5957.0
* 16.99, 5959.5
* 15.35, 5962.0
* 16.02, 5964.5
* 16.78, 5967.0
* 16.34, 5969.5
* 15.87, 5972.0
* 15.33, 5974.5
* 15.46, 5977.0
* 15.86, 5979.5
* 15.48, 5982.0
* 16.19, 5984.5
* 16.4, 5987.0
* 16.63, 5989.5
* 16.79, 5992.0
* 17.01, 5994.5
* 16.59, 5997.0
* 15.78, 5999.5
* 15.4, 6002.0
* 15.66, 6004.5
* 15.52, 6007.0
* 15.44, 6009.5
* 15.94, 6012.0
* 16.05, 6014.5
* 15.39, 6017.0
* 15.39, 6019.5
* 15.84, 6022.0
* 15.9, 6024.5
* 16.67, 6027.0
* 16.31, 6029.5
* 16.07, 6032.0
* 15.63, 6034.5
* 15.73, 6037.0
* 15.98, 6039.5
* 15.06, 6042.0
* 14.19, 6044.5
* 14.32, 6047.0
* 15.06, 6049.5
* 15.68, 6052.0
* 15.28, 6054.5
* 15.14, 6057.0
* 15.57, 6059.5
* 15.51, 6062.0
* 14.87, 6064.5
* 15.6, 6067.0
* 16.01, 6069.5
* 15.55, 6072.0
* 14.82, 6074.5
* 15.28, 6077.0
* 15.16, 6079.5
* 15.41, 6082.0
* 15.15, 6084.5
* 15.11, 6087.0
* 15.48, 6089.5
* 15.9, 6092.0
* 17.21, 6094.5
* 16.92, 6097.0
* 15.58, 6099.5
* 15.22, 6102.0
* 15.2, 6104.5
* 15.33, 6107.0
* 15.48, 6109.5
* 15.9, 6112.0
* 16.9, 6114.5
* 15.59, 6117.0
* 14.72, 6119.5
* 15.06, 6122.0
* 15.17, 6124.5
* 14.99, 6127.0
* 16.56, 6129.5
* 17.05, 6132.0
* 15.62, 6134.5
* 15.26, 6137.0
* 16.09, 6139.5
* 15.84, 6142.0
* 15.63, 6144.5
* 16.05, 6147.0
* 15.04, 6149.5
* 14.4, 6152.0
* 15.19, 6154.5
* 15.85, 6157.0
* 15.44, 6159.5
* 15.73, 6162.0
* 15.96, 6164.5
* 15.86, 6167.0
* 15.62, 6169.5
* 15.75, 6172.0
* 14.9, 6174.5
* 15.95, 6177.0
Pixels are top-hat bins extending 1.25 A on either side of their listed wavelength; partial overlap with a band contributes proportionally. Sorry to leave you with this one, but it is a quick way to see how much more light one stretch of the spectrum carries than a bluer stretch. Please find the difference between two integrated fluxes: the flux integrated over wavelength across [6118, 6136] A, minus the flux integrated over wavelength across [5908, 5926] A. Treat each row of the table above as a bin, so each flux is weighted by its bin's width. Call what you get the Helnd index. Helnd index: 12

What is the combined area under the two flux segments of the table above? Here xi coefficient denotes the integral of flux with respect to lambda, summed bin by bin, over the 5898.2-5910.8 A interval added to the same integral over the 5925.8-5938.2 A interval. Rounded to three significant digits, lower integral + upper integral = 407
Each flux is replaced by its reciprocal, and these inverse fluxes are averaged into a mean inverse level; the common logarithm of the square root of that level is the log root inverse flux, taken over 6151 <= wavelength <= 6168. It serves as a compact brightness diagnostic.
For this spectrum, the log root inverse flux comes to -0.595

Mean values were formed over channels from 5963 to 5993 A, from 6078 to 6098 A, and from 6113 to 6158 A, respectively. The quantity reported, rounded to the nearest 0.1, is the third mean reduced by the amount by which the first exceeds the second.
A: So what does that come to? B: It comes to 15.3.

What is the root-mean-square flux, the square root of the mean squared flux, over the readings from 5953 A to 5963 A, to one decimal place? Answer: 16.3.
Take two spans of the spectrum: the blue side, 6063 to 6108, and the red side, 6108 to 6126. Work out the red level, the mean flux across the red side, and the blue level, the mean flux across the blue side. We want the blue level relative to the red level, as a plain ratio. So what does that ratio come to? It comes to 1.00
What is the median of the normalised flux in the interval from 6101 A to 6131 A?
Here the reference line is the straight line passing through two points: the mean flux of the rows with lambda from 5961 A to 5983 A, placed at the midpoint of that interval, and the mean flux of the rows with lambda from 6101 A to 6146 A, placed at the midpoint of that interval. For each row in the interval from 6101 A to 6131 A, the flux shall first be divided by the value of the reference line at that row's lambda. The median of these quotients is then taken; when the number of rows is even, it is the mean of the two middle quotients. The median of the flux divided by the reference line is 0.97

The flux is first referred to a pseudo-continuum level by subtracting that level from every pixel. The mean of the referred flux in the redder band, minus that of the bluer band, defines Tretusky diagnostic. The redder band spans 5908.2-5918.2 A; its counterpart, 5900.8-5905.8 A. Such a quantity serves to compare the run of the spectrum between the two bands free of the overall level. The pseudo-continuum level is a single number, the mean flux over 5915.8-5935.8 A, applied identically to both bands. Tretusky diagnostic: -0.81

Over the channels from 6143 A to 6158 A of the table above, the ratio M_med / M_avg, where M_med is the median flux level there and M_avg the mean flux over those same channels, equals 1.00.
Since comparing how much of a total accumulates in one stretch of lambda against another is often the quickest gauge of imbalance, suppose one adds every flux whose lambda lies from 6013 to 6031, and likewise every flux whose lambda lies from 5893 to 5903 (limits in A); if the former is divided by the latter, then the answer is 1.6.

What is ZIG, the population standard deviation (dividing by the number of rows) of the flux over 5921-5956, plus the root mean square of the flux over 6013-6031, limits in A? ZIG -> 17.22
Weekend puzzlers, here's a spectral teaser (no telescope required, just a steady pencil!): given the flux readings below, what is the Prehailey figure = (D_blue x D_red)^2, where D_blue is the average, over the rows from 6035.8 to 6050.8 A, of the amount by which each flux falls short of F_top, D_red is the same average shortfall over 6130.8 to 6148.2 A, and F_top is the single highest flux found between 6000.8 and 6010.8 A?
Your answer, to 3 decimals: 0.027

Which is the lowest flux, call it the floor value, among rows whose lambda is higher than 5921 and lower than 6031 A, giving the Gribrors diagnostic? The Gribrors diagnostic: 11.44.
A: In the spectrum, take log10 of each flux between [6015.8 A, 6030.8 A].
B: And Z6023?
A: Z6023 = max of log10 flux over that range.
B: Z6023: 1.22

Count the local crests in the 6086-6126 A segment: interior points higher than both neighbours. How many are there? 2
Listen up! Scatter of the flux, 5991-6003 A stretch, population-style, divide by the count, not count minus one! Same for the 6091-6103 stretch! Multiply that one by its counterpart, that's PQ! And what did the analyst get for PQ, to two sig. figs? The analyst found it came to 0.48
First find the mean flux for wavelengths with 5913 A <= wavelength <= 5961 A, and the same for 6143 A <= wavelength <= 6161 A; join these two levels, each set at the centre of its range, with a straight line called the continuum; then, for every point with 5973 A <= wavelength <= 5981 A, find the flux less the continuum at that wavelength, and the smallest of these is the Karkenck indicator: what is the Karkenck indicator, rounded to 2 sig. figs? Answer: -0.36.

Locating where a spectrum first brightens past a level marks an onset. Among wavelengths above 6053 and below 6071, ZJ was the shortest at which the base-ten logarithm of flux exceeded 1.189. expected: 6059.5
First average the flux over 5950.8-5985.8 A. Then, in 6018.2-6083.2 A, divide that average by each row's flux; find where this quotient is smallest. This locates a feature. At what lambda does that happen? 6027.0 A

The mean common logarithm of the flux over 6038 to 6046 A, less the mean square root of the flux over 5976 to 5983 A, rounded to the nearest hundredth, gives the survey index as -2.77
